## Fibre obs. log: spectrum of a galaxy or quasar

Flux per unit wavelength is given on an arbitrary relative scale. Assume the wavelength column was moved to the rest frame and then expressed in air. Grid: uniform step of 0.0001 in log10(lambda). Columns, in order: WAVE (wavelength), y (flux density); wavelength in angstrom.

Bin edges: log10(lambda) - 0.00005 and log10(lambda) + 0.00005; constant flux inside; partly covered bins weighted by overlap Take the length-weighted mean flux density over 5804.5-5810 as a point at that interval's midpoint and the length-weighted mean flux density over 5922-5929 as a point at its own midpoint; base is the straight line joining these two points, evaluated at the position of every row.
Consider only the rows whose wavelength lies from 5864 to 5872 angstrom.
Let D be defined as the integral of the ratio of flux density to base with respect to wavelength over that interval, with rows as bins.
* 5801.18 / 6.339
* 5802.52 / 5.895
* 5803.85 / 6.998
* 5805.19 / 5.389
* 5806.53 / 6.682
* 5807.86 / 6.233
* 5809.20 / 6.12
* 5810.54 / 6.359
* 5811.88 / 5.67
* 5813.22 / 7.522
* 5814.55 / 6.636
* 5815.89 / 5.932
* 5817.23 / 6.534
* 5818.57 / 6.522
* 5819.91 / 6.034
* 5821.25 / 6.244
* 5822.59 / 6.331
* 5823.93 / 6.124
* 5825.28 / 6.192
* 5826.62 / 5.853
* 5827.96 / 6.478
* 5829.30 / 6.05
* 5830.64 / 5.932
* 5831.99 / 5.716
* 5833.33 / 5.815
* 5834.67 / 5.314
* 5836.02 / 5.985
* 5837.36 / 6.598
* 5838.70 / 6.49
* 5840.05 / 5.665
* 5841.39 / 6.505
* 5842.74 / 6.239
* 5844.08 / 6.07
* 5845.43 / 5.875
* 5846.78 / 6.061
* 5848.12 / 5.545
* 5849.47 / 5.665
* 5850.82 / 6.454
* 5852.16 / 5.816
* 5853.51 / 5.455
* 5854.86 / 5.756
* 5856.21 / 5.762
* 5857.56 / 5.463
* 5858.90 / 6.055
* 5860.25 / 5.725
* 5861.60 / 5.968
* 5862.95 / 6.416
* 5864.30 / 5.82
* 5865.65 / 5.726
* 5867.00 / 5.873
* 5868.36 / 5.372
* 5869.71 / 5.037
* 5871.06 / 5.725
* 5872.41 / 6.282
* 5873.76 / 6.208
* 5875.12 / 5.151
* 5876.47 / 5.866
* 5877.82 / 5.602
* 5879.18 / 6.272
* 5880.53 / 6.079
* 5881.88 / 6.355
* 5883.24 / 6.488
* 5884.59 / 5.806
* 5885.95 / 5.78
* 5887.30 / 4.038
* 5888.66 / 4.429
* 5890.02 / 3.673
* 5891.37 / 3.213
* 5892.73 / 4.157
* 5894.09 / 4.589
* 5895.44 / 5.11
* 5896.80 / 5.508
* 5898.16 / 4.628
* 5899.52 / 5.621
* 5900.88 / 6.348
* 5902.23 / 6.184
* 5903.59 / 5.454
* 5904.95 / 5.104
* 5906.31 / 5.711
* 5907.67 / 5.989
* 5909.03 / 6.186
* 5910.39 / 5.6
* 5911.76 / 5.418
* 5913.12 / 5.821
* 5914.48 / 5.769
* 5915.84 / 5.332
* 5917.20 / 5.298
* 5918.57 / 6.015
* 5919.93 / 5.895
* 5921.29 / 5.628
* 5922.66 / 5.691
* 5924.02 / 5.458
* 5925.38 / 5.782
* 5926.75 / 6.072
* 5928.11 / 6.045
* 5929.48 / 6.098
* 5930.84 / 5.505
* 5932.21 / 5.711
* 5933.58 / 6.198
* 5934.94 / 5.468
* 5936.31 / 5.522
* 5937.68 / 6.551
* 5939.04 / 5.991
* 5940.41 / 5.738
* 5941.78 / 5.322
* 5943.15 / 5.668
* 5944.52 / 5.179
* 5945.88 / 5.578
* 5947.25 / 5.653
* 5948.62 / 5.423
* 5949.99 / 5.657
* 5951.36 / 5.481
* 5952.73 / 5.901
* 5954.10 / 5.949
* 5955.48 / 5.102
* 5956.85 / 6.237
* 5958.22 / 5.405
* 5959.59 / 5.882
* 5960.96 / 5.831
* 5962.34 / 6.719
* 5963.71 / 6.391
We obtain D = 8 angstrom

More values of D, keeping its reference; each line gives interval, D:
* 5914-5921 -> 7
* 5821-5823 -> 2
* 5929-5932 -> 3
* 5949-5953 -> 4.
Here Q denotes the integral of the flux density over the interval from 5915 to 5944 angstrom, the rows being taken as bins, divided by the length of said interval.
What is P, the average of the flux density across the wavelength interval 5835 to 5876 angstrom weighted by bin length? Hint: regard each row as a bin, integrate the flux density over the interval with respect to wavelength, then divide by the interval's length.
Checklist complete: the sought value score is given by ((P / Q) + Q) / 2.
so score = 3.39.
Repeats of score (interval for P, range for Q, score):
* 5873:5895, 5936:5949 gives 3.30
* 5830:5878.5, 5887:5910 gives 3.12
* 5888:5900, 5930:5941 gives 3.31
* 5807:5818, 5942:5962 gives 3.39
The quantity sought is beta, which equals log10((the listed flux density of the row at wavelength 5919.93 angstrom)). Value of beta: 0.770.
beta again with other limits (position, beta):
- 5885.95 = 0.762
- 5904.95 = 0.708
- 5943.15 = 0.753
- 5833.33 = 0.765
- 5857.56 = 0.737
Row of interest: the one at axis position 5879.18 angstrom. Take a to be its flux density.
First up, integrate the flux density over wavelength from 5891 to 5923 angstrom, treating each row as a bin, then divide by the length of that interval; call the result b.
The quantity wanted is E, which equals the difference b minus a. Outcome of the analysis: -0.83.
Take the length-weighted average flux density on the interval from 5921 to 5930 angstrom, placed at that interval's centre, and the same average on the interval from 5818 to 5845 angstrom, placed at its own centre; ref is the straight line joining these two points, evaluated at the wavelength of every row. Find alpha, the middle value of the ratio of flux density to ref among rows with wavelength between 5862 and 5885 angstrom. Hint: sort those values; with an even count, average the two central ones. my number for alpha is 0.98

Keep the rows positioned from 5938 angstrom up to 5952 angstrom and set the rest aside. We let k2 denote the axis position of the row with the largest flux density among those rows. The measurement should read 5939.04 angstrom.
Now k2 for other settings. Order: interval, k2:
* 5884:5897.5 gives 5884.59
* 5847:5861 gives 5850.82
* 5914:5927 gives 5926.75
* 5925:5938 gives 5937.68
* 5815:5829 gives 5817.23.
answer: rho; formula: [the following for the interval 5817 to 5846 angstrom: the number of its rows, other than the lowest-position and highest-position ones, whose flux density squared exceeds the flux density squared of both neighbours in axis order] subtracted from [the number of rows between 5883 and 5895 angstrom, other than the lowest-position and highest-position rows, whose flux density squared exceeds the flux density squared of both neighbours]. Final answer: -5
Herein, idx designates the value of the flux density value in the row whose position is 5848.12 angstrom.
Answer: 5.545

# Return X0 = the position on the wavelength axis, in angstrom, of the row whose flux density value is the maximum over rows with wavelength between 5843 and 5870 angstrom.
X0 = 5850.82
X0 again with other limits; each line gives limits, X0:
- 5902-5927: 5909.03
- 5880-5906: 5883.24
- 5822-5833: 5827.96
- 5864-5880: 5872.41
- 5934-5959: 5937.68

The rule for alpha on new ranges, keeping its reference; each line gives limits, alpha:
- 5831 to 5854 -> 0.97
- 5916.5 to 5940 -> 0.99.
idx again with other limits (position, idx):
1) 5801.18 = 6.339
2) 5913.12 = 5.821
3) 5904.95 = 5.104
